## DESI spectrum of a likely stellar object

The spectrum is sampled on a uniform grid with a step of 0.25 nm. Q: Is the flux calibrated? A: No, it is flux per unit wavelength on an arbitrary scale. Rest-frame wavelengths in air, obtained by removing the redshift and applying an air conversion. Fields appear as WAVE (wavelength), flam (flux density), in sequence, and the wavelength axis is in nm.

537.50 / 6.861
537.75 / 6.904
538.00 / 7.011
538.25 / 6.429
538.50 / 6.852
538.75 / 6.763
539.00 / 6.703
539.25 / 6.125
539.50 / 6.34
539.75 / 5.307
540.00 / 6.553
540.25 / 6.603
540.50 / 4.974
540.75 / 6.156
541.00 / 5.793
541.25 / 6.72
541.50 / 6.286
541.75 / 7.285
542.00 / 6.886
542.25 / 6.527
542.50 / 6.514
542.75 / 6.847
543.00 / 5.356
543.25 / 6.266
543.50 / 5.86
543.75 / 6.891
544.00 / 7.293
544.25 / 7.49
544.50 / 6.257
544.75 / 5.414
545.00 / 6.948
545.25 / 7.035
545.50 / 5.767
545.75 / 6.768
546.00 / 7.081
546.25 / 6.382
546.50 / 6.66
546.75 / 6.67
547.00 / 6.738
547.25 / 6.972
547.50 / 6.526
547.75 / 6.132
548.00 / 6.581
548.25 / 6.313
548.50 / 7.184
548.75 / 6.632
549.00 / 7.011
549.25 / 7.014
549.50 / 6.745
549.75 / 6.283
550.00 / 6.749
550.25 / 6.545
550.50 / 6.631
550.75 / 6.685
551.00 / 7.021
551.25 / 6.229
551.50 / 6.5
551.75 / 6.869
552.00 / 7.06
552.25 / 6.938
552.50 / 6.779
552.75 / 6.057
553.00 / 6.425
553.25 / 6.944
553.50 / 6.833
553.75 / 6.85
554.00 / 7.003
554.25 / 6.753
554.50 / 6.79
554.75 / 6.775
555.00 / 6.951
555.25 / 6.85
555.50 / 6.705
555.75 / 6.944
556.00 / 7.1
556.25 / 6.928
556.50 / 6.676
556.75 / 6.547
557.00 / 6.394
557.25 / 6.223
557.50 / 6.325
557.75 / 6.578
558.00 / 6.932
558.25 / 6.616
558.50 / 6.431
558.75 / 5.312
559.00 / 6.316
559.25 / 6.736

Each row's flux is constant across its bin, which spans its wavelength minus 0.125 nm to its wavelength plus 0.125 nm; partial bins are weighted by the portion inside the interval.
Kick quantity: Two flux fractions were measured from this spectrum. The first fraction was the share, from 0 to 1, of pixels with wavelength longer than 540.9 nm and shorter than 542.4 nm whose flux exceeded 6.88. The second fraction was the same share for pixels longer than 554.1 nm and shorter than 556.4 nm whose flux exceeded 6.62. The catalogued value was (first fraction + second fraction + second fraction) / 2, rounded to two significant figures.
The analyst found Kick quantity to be 1.2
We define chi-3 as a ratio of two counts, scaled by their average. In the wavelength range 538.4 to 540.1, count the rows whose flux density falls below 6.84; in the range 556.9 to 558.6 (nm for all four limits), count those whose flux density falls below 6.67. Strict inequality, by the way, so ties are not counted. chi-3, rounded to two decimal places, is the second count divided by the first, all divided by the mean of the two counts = 0.17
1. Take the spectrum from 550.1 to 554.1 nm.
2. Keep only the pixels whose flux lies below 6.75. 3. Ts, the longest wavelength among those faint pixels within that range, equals 553.00 nm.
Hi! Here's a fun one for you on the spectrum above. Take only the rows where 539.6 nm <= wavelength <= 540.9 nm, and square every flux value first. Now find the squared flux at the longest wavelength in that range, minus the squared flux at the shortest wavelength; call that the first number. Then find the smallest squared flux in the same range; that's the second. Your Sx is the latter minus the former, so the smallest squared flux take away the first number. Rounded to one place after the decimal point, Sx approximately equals 15.0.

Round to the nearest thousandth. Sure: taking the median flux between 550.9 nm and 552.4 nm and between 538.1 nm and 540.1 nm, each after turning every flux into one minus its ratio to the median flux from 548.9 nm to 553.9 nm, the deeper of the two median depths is 0.040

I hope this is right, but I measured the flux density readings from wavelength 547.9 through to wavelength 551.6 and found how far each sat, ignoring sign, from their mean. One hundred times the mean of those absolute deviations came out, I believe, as 22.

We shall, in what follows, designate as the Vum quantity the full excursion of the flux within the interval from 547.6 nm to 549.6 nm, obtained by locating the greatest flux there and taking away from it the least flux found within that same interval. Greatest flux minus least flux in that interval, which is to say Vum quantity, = 1.1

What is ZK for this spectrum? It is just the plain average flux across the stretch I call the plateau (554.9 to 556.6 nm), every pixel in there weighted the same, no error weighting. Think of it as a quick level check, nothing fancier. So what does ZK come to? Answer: 6.88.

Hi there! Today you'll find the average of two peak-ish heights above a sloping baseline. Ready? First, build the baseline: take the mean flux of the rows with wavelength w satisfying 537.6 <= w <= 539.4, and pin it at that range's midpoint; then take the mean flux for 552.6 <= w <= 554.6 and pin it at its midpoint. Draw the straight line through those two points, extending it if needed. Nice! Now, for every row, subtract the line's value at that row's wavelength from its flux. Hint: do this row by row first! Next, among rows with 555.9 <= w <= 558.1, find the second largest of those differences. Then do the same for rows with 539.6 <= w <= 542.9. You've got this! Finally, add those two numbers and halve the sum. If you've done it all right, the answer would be 0.208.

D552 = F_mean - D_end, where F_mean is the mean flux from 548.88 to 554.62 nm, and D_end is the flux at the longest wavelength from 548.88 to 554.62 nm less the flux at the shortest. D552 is 6.95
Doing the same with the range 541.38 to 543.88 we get 5.87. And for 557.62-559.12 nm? 6.63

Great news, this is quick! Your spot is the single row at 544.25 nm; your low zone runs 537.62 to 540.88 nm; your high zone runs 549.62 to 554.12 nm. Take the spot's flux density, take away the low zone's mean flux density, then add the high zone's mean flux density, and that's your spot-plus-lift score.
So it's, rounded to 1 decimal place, 7.8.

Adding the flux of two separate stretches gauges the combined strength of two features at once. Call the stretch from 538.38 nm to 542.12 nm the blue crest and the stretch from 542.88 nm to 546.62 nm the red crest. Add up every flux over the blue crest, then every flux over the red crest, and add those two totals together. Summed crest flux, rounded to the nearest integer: 193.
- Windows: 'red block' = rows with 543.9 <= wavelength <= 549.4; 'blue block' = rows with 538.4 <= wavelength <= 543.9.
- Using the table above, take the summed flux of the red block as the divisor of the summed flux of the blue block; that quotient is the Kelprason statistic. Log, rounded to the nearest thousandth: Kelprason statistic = 0.951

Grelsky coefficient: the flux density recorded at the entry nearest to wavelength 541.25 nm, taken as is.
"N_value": 6.72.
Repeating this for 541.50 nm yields 6.286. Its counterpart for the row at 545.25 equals 7.035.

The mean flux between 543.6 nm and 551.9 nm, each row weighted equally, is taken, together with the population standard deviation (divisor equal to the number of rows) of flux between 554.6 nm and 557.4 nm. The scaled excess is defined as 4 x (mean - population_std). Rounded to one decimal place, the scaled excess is 25.7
